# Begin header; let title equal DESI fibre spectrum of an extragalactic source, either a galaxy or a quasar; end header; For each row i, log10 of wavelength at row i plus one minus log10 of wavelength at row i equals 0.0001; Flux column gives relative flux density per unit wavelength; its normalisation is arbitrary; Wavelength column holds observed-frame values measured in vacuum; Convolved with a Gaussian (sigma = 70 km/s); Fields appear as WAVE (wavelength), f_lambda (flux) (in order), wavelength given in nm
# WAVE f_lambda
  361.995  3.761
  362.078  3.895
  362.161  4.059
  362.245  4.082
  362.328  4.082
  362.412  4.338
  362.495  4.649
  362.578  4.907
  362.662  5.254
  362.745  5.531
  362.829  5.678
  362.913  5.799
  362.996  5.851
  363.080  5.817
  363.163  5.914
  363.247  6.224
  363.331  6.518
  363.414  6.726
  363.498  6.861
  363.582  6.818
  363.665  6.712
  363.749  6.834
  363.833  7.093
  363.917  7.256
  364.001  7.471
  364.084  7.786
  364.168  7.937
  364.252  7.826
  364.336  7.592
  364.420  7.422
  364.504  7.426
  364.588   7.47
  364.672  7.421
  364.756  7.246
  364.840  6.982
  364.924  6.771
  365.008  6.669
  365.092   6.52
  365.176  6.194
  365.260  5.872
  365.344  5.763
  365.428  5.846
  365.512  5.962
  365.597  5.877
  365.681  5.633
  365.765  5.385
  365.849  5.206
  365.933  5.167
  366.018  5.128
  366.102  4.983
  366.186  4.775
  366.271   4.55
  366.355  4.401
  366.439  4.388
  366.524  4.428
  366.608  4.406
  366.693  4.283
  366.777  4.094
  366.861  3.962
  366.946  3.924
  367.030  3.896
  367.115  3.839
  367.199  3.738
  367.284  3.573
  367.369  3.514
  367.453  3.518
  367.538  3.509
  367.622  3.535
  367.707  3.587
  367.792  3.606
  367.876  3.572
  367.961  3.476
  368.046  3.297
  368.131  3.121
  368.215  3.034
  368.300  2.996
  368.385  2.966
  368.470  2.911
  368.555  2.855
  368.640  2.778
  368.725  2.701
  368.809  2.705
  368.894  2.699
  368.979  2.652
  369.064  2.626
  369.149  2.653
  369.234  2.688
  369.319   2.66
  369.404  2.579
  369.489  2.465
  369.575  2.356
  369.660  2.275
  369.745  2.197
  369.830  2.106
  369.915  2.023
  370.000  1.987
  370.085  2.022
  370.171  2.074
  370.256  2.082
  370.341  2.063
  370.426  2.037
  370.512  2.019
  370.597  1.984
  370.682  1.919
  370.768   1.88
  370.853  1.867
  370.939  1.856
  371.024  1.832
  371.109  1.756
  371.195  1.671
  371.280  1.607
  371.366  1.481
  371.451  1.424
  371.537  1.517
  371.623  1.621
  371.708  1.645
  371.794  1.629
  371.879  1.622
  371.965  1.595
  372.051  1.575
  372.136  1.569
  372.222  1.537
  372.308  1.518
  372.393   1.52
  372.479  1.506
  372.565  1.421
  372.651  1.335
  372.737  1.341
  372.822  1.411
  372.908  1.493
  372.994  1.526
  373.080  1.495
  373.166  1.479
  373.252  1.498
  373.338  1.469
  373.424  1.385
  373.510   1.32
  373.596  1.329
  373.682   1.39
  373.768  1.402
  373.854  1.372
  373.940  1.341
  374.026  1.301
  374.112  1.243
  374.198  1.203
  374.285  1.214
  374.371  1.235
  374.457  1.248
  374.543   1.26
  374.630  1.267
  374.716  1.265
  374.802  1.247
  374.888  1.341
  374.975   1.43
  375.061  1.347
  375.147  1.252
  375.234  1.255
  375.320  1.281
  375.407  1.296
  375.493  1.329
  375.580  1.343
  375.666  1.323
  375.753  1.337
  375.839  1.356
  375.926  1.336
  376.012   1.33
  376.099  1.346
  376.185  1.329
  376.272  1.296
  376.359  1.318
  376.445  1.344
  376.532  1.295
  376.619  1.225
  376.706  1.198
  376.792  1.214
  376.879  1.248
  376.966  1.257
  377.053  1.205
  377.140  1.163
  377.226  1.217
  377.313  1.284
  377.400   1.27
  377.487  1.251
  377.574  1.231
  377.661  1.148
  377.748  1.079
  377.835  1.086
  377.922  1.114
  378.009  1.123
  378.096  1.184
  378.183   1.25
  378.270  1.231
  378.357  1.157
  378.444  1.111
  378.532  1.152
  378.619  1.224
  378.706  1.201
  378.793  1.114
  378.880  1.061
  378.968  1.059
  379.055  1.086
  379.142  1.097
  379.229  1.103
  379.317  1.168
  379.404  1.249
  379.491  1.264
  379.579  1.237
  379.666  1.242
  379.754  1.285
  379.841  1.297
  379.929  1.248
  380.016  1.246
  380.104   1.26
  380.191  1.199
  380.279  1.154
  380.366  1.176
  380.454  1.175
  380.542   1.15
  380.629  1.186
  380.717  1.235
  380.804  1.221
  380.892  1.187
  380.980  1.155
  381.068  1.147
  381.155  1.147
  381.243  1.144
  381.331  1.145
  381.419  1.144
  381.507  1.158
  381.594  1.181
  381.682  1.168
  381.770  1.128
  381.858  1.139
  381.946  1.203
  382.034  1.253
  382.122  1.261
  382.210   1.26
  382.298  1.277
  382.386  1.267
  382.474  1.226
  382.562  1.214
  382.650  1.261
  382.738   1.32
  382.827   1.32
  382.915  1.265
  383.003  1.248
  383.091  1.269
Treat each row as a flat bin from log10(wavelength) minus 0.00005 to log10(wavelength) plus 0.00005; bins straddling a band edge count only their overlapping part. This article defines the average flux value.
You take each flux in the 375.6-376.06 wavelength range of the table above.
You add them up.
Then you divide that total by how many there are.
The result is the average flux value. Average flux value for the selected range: 1.3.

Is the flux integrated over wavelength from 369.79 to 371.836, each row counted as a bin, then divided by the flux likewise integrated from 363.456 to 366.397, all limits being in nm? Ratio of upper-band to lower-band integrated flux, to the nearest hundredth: 0.20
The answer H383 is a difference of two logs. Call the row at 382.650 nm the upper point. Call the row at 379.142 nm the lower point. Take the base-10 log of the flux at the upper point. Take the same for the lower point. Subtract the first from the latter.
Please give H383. -0.1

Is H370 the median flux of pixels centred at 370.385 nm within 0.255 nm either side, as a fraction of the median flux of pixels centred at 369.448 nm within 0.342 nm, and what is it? 0.8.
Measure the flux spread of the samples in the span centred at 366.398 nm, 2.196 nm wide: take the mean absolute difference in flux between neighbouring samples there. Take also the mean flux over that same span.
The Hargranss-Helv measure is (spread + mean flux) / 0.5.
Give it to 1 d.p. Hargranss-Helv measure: 9.5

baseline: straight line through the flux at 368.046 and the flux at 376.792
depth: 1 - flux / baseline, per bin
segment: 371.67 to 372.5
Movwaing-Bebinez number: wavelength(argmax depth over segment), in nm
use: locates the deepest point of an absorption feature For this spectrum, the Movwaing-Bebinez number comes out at 372.308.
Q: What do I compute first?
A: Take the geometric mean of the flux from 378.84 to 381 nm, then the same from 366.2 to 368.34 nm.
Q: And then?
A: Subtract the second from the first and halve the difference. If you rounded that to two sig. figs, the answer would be -1.3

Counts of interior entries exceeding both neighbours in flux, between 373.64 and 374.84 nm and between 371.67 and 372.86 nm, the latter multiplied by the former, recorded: 2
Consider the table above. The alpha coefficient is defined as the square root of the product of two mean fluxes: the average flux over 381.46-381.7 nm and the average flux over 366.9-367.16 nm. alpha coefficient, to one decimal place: 2.1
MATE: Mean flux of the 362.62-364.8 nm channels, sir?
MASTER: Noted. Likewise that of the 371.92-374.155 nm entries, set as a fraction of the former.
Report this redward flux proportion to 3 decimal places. 0.212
